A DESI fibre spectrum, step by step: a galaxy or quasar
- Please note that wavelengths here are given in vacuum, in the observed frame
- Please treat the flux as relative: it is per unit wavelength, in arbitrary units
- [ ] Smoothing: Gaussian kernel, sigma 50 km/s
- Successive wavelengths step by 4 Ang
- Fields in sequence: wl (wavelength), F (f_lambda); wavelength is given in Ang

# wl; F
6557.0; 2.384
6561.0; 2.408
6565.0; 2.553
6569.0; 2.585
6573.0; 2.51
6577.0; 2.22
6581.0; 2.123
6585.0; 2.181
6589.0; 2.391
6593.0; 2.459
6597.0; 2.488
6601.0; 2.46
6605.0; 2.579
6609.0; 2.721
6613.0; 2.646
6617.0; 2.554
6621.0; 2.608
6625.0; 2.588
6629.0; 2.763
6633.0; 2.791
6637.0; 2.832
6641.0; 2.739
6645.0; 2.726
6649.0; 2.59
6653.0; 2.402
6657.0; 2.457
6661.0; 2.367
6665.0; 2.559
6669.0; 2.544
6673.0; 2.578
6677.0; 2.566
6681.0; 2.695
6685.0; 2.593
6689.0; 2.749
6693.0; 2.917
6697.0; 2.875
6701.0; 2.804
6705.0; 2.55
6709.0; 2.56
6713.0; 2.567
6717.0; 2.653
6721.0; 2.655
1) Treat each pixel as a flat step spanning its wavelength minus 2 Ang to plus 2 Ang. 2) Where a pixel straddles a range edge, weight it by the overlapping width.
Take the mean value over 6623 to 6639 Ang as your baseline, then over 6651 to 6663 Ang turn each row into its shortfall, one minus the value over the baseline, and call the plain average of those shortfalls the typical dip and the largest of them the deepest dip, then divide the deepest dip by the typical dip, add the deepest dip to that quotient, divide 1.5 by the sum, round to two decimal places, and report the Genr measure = 1.19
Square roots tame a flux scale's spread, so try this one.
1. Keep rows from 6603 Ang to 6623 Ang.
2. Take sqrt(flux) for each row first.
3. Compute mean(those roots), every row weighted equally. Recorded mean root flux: 1.62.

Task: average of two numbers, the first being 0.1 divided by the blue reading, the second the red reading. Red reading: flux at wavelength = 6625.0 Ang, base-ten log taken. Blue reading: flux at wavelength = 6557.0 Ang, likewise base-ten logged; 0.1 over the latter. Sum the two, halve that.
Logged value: 0.339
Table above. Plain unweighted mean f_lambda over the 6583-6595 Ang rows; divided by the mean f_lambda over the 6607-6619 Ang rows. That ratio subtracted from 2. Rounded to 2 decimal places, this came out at 1.11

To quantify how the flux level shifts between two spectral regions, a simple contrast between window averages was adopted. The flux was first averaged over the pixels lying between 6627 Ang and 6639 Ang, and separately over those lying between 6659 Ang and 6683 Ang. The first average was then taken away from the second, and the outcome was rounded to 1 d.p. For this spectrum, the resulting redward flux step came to -0.2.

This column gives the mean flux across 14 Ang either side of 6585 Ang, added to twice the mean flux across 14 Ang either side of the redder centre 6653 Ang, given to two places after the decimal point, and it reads 7.44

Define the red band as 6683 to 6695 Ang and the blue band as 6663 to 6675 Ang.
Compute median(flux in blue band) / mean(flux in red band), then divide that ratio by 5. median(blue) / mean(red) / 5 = 0.186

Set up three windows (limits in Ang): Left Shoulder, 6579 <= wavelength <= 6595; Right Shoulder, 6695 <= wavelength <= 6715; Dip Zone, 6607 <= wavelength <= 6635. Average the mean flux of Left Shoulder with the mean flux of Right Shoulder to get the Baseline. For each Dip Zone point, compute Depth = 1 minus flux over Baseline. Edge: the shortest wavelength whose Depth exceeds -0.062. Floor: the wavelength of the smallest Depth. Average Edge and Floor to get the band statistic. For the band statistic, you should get 6625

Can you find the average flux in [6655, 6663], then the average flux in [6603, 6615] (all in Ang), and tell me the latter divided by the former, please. 1.10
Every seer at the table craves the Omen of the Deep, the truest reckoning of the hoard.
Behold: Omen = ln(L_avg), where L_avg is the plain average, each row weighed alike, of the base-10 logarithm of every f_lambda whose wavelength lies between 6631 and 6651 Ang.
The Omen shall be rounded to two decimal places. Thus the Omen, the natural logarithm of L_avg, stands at -0.83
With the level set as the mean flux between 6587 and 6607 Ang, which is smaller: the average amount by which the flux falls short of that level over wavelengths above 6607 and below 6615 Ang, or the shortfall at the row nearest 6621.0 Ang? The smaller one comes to -0.21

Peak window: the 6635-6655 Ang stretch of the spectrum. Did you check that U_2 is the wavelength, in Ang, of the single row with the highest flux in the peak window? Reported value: 6637.0 Ang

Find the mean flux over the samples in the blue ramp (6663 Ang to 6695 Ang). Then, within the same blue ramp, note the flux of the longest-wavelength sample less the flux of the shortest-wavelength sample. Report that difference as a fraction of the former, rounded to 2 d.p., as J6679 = 0.14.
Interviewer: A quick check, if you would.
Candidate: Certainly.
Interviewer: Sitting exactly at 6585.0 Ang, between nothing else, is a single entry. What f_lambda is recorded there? 2.181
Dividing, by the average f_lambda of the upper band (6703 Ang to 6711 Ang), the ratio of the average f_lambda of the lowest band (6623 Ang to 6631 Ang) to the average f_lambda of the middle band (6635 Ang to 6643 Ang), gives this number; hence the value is 0.376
